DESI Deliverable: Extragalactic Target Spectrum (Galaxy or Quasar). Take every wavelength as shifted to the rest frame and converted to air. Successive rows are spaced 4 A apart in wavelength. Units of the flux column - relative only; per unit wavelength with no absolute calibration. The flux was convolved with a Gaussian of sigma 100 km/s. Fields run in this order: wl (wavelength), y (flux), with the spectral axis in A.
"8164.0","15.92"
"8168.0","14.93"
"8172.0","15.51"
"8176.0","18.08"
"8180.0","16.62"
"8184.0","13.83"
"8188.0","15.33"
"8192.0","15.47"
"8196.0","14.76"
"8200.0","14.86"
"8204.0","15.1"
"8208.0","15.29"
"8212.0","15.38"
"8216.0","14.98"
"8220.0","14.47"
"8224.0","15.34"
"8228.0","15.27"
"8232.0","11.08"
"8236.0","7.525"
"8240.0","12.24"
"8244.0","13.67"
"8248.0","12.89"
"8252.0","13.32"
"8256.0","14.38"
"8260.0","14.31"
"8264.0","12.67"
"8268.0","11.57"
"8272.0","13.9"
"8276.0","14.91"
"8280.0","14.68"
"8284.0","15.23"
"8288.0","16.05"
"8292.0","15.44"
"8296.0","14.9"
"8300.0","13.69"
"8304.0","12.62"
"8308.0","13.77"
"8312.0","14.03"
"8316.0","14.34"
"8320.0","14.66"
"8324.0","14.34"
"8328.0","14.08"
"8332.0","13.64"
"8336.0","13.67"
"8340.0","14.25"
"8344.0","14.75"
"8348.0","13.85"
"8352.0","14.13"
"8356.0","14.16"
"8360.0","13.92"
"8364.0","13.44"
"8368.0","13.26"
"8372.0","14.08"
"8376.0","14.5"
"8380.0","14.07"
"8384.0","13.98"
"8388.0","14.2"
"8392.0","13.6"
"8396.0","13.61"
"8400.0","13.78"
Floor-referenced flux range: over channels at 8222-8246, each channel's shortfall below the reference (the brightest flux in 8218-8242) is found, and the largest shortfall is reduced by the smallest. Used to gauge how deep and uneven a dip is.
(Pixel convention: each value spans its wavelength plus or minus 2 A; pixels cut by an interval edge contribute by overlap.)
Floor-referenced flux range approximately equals 7.8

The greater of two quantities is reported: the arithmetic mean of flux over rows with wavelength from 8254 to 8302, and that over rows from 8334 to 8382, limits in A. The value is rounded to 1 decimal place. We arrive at 14.3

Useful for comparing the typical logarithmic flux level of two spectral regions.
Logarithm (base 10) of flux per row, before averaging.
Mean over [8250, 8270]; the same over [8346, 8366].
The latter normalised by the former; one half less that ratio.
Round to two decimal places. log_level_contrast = -0.52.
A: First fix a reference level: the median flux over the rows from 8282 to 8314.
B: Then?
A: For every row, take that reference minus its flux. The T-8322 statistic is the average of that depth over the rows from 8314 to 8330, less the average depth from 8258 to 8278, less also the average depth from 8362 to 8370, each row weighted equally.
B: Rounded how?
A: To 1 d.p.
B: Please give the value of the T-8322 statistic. -2.0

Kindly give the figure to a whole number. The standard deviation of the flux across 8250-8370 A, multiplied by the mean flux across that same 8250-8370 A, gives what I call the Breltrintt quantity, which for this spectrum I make 12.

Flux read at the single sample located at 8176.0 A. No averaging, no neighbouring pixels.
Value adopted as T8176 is 18.08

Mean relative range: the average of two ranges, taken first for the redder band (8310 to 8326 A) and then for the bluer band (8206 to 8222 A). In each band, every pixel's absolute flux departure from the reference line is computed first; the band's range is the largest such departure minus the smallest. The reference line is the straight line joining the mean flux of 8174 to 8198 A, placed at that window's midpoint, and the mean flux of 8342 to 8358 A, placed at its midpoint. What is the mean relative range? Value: 0.63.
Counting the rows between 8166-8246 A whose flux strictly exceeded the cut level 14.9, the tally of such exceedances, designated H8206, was 12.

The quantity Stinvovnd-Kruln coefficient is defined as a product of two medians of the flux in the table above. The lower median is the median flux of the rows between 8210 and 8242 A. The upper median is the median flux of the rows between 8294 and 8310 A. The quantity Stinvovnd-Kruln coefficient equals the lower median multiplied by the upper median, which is 202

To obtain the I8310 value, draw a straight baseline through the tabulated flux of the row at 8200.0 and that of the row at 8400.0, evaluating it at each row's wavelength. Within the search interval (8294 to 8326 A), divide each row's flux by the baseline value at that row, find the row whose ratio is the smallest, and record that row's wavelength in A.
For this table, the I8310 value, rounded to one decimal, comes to 8304.0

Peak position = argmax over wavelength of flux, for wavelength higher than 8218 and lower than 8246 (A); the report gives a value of 8224.0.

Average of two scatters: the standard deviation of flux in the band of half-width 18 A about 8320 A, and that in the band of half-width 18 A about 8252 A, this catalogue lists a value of 1.3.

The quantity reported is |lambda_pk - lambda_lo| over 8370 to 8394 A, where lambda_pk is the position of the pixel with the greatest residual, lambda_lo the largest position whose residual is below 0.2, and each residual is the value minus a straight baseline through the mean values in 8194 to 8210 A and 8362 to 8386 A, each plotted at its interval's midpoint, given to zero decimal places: 16 A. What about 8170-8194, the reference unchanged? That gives 8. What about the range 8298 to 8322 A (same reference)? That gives 4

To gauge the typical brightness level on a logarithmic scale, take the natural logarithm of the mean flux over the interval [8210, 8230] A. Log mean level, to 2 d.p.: 2.71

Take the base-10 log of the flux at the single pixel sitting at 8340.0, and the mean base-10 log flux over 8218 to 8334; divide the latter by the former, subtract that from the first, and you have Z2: 0.170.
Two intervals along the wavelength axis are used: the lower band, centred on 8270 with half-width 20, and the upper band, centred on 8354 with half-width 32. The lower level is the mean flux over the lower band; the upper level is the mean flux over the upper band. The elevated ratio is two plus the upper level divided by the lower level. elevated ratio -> 2.99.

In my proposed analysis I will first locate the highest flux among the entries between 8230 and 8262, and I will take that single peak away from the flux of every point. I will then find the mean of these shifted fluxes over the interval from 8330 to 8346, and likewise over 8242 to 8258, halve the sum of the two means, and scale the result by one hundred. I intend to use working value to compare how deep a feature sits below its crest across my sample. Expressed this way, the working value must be -56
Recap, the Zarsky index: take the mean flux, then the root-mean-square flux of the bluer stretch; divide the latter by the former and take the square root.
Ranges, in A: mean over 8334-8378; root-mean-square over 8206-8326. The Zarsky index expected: 1.00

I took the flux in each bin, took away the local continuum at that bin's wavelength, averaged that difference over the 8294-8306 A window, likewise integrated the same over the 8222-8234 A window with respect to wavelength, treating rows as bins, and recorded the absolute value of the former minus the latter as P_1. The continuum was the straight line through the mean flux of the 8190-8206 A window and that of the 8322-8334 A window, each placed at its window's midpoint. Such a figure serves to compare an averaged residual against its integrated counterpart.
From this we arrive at 10.5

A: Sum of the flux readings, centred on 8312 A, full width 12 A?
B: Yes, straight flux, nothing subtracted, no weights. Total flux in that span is 42.1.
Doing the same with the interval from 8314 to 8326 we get 43.3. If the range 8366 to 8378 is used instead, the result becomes 41.8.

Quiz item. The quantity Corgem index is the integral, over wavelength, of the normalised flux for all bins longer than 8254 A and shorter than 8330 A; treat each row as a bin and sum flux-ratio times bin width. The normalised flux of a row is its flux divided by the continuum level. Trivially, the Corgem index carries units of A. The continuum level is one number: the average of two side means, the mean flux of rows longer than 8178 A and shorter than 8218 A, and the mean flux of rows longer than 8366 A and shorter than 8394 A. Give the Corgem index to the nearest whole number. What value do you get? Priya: 74 A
